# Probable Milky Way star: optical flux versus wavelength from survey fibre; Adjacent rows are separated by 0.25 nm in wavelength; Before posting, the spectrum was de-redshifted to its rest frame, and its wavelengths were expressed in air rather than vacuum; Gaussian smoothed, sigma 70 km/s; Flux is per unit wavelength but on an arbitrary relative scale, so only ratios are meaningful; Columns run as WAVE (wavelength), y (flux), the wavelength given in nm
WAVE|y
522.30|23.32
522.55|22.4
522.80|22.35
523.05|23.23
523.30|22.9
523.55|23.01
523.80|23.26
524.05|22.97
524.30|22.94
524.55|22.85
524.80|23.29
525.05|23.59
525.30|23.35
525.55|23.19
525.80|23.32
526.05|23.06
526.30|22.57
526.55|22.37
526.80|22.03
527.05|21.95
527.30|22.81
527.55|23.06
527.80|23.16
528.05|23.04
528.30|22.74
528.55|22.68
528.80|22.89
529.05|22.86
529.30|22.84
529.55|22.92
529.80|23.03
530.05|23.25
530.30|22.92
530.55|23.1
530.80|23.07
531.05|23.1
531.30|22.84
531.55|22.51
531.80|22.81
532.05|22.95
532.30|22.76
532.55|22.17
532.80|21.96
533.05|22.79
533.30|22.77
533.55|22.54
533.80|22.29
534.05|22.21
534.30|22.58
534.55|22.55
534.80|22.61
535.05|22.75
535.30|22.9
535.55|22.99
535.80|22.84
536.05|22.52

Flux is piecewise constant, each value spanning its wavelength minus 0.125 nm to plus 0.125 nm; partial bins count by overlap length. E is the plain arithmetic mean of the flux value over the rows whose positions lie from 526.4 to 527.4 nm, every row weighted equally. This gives 22.3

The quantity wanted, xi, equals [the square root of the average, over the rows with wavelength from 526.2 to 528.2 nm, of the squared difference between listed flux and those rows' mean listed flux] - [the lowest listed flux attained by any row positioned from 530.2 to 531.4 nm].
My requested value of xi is -22.4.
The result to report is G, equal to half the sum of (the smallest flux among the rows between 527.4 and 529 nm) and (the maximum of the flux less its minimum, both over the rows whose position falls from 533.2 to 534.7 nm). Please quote 11.6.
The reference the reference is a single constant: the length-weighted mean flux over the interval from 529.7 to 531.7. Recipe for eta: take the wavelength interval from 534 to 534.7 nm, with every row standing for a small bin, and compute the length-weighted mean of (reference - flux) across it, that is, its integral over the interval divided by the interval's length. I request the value 0.5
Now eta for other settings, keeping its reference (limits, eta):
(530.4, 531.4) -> -0.1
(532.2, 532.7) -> 0.5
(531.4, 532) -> 0.3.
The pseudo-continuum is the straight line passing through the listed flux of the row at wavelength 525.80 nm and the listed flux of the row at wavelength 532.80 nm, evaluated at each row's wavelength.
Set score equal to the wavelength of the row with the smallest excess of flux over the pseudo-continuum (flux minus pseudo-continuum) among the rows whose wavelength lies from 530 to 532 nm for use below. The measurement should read 531.55 nm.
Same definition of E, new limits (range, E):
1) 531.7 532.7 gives 22.7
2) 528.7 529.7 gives 22.9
